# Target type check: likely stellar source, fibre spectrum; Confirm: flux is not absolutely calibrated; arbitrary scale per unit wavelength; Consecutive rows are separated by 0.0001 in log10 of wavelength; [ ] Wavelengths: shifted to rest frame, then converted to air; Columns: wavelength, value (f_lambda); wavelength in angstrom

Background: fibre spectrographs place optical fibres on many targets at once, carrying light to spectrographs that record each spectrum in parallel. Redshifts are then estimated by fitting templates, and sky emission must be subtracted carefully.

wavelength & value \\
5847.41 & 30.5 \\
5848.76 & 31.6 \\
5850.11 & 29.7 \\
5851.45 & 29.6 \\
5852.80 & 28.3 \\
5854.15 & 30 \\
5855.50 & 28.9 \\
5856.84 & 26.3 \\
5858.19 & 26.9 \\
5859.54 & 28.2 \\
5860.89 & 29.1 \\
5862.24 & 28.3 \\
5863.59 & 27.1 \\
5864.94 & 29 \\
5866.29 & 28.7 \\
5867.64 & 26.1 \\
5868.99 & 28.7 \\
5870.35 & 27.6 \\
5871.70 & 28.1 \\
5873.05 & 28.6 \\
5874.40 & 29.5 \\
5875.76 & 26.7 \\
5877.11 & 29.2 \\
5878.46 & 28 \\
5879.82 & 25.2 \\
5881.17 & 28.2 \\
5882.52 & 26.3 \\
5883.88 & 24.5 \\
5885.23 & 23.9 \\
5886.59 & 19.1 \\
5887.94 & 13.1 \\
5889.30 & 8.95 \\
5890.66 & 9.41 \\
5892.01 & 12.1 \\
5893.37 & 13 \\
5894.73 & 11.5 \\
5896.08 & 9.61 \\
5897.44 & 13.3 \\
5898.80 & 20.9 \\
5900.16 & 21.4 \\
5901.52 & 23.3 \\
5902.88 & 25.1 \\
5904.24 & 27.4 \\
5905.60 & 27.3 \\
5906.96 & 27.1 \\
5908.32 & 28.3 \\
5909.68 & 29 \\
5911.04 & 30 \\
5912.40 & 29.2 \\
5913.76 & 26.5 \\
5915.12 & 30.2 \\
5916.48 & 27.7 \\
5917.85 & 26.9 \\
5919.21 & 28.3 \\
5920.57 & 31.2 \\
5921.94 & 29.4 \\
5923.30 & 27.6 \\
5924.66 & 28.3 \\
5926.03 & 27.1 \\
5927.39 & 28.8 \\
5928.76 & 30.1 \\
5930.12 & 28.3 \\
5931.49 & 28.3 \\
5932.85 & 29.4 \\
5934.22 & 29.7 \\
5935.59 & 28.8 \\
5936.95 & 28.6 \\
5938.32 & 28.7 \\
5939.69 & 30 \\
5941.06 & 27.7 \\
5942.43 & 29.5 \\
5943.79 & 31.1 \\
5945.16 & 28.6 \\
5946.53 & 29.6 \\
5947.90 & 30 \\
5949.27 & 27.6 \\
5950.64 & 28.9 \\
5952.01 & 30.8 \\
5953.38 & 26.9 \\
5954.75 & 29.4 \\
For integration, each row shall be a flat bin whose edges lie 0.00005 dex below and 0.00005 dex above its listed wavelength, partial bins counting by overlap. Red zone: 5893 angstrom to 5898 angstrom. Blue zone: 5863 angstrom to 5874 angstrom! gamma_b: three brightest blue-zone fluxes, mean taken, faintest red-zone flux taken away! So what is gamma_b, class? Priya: 19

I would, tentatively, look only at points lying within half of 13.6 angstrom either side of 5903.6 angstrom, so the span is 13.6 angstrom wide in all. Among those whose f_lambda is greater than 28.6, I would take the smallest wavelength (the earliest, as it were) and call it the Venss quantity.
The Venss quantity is 5909.68 angstrom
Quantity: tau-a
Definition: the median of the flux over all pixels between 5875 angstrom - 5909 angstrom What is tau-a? 23.9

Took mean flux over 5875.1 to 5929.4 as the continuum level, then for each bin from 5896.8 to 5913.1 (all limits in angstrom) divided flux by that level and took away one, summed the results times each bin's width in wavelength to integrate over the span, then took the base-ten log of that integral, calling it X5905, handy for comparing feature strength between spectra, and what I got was 0.0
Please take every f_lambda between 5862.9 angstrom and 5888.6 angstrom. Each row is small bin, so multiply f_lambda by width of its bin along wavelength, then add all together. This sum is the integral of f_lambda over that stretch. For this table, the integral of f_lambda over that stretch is 673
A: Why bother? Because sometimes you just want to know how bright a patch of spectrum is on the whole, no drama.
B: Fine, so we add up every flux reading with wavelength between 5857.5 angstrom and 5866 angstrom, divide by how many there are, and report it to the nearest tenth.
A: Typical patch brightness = 28.1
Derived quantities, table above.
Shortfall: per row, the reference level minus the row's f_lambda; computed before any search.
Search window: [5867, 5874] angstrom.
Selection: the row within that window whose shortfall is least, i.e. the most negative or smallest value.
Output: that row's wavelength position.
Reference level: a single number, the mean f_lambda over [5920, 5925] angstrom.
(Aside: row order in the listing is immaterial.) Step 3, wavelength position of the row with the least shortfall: 5868.99 angstrom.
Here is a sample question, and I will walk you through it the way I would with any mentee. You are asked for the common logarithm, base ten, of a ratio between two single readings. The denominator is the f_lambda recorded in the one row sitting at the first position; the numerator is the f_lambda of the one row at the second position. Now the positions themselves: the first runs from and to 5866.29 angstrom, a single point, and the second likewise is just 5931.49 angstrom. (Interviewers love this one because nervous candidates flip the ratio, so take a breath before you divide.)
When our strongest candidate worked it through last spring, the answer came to -0.006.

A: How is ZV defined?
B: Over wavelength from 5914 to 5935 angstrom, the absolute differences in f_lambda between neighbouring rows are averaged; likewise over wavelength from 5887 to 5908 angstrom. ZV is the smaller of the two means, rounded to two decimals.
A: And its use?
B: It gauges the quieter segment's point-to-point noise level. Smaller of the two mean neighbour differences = 1.38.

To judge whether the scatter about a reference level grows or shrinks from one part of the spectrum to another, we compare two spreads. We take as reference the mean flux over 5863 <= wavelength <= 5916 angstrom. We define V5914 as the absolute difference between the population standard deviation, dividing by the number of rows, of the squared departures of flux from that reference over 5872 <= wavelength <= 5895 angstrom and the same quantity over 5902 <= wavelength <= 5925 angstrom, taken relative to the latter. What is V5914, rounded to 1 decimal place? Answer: 4.1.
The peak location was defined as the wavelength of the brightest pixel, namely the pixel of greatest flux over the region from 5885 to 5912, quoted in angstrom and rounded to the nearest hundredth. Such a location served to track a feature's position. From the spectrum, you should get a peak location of 5911.04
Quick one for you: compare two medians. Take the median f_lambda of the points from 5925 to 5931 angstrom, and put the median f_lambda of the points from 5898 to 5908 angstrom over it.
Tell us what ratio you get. 0.88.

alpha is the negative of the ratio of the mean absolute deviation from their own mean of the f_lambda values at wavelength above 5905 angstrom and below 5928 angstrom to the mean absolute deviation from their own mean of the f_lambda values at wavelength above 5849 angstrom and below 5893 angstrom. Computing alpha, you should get -0.25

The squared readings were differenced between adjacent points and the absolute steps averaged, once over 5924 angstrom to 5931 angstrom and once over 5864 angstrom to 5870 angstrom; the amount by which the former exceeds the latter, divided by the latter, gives -0.15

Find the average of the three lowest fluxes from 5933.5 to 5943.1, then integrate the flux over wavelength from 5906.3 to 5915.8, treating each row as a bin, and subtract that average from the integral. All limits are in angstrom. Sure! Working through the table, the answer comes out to 244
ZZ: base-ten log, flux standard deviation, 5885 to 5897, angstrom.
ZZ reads 0.7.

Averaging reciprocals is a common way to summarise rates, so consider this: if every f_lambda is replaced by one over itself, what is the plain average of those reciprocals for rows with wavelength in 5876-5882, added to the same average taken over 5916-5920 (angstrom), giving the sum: 0.0725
